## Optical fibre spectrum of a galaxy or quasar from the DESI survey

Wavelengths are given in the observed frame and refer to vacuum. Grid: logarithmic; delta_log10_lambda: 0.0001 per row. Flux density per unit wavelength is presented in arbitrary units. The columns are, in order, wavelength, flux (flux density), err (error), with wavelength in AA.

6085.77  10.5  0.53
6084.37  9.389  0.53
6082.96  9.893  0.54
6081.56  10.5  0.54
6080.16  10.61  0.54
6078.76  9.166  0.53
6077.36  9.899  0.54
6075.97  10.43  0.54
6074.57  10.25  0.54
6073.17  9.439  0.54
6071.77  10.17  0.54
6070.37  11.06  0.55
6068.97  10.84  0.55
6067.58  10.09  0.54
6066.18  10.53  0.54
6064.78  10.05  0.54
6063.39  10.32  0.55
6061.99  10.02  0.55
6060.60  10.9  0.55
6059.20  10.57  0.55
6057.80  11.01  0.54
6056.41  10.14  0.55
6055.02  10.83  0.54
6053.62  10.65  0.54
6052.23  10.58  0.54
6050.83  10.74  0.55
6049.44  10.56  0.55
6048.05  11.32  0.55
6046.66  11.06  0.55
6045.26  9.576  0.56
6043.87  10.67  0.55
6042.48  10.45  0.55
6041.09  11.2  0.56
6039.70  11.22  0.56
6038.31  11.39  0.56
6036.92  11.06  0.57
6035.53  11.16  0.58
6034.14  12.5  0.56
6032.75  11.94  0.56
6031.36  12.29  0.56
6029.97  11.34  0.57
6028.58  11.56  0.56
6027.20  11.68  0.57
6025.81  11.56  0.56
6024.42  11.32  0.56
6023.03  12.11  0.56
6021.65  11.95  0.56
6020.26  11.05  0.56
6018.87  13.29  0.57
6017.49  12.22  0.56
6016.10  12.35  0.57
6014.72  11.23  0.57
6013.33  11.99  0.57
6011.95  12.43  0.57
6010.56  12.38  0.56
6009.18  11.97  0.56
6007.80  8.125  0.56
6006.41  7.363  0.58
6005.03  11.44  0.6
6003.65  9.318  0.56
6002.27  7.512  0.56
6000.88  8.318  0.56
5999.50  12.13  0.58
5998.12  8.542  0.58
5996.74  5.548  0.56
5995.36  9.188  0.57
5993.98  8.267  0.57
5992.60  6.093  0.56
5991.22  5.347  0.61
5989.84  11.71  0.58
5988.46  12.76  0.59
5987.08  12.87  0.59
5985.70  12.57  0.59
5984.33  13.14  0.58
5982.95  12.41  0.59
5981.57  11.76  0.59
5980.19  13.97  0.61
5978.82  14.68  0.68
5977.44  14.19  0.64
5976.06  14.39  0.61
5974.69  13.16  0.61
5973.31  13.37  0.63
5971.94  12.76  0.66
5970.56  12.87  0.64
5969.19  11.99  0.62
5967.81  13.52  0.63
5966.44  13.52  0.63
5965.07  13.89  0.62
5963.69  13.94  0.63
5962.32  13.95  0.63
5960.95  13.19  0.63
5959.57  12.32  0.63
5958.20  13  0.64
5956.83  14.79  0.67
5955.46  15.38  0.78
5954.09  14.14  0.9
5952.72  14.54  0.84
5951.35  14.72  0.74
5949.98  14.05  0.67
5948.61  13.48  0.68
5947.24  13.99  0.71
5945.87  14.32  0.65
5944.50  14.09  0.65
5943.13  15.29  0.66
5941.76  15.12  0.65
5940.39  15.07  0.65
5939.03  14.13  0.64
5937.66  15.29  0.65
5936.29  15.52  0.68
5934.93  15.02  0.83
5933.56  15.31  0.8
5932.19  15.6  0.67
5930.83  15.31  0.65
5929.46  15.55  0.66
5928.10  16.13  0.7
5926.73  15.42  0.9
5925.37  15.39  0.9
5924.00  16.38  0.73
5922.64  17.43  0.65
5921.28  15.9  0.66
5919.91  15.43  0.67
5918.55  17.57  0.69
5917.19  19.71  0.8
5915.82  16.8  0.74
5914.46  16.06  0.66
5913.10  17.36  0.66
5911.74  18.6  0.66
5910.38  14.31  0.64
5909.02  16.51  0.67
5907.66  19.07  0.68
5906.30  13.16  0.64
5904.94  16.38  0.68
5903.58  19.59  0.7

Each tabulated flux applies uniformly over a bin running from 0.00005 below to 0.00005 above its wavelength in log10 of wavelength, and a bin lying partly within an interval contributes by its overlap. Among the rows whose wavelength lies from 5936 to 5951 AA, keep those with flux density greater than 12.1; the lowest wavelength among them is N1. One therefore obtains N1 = 5936.29 AA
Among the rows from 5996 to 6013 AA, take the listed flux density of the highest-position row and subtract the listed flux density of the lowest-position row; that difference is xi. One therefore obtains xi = 6.9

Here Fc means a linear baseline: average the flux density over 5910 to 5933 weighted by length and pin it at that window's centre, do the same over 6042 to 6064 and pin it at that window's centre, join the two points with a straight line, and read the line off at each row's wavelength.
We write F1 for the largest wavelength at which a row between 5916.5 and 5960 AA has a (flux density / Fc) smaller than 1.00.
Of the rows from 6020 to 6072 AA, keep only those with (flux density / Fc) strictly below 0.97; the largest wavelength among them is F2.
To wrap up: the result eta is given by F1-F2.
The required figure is -85.7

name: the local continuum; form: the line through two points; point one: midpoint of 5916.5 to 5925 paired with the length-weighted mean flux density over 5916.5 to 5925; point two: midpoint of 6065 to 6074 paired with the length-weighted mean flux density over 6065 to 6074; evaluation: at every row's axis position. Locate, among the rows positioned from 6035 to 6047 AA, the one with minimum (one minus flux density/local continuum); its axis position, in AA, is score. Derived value 6046.66 AA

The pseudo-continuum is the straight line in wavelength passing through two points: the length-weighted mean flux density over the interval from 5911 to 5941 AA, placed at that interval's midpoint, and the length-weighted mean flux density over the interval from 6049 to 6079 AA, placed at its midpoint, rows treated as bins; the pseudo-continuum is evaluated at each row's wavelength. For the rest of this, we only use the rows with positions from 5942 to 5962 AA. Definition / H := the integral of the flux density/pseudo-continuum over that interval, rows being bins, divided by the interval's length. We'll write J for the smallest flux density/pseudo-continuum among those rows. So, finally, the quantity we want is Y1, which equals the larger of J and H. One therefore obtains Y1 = 0.94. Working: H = 0.94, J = 0.84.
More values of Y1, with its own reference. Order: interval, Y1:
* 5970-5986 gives 0.95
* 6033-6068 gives 0.98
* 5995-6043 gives 0.89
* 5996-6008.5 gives 0.67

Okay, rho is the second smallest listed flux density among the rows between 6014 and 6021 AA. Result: 11.23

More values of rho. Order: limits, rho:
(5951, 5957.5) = 14.54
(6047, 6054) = 10.58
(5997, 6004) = 8.318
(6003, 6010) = 8.125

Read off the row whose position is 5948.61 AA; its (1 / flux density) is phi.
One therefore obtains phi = 0.074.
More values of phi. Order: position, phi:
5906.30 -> 0.076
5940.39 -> 0.066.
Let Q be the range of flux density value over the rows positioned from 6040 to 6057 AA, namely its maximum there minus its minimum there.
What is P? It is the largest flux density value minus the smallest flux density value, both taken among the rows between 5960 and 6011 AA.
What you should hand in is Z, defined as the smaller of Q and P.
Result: 1.7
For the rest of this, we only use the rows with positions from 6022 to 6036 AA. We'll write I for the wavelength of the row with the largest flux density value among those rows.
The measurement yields 6034.14 AA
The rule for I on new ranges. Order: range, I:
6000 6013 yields 6011.95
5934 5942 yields 5936.29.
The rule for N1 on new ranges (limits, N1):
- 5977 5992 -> 5977.44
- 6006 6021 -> 6010.56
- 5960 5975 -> 5960.95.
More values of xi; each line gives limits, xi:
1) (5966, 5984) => -1.1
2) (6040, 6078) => -1.3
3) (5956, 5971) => -1.9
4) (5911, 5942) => -3.5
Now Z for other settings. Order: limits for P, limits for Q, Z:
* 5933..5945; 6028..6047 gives 1.4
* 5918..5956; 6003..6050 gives 4.1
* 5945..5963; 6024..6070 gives 2.9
